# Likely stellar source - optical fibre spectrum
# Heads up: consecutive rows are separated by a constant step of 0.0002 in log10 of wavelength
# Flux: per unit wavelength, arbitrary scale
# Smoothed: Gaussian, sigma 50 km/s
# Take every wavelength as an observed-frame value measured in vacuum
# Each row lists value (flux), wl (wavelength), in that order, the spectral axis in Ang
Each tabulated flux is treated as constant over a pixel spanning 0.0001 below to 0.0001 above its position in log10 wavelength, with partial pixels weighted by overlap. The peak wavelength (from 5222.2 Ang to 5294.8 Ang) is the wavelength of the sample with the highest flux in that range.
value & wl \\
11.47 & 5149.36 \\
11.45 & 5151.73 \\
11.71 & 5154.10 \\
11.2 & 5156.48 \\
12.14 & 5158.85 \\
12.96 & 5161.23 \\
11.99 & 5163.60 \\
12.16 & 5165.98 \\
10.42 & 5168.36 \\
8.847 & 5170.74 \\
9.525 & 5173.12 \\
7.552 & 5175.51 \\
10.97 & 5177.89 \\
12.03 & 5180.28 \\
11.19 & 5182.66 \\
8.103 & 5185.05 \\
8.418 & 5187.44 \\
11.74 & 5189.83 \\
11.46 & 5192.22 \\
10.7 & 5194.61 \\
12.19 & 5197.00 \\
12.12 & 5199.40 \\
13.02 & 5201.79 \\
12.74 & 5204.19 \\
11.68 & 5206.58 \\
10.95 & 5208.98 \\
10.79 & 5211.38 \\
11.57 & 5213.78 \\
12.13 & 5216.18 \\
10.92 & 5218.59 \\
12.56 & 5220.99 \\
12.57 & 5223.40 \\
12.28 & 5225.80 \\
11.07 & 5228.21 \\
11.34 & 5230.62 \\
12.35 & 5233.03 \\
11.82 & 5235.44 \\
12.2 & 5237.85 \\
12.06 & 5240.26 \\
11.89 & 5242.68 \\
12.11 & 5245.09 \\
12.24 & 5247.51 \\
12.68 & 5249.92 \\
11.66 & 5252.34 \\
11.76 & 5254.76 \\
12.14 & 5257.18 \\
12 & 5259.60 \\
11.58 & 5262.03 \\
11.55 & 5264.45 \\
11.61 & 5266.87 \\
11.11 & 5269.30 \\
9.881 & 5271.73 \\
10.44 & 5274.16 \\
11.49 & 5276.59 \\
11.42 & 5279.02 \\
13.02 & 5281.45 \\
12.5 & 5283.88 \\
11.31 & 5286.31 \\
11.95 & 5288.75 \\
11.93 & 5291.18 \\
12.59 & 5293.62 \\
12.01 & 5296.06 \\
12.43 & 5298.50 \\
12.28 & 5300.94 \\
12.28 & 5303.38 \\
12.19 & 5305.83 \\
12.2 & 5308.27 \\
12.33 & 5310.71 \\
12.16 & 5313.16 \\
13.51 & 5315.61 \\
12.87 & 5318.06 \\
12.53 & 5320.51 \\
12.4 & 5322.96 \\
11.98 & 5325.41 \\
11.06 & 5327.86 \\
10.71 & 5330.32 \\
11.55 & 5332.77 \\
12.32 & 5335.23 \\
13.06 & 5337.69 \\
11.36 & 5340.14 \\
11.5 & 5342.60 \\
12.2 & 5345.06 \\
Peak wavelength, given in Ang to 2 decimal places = 5281.45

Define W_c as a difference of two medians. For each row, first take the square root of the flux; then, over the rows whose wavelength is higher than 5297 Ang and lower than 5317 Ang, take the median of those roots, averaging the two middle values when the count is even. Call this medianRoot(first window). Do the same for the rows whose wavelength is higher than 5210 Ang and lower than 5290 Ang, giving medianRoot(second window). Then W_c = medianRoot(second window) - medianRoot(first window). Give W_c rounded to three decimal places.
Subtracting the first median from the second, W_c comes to -0.066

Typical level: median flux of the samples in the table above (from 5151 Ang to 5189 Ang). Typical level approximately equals 11.2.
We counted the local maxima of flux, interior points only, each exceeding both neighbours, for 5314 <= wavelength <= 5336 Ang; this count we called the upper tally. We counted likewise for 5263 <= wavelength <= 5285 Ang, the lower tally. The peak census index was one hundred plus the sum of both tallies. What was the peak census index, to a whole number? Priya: 103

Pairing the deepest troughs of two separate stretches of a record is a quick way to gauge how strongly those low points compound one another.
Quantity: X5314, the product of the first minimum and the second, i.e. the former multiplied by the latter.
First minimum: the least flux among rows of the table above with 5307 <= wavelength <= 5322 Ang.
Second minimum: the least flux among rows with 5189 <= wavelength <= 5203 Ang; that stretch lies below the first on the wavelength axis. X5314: 130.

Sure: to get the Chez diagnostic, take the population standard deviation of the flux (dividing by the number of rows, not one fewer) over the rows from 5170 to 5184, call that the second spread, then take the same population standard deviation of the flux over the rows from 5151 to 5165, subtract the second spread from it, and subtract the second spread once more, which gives -2.5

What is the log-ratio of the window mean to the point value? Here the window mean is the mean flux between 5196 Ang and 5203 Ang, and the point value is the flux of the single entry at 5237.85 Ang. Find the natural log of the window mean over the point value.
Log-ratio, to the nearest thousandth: 0.020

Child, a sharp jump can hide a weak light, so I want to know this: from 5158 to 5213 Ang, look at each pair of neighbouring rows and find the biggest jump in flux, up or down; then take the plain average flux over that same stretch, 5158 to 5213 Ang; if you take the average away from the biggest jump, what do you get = -7.6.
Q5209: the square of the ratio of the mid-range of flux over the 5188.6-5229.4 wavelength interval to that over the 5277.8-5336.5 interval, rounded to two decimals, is 0.96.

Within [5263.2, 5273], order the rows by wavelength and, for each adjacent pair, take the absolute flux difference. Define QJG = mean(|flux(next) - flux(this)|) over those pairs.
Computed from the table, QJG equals 0.6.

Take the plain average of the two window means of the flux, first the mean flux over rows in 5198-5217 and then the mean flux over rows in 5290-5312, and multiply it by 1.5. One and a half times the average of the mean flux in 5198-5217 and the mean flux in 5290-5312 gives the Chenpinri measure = 18.1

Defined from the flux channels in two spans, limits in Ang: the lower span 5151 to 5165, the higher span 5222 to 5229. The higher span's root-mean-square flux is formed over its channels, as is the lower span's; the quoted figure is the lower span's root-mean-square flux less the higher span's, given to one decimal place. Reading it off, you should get -0.1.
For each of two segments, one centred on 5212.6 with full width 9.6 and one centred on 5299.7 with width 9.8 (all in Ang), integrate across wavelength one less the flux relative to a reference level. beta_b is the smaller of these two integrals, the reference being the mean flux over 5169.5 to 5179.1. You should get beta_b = -3.2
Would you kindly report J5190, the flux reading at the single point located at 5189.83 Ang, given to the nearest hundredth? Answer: 11.74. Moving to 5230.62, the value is 11.34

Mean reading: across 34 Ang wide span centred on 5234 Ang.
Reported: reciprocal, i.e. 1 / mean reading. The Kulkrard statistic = 0.0833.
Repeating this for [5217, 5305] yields 0.0843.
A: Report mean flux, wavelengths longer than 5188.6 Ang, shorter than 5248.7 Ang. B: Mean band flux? 11.9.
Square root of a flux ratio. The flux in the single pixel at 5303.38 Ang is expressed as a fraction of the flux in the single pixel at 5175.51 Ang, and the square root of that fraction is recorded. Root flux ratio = 1.28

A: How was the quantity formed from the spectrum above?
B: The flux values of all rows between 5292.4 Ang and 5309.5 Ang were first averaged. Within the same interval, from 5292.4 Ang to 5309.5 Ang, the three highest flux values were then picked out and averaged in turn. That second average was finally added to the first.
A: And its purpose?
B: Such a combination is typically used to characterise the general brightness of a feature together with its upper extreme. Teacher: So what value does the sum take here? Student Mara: 24.7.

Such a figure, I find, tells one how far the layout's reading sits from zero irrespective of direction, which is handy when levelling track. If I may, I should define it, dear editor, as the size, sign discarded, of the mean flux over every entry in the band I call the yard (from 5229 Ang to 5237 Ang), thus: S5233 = 11.8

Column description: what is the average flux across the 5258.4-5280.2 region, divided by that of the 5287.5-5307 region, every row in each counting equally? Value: 0.92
